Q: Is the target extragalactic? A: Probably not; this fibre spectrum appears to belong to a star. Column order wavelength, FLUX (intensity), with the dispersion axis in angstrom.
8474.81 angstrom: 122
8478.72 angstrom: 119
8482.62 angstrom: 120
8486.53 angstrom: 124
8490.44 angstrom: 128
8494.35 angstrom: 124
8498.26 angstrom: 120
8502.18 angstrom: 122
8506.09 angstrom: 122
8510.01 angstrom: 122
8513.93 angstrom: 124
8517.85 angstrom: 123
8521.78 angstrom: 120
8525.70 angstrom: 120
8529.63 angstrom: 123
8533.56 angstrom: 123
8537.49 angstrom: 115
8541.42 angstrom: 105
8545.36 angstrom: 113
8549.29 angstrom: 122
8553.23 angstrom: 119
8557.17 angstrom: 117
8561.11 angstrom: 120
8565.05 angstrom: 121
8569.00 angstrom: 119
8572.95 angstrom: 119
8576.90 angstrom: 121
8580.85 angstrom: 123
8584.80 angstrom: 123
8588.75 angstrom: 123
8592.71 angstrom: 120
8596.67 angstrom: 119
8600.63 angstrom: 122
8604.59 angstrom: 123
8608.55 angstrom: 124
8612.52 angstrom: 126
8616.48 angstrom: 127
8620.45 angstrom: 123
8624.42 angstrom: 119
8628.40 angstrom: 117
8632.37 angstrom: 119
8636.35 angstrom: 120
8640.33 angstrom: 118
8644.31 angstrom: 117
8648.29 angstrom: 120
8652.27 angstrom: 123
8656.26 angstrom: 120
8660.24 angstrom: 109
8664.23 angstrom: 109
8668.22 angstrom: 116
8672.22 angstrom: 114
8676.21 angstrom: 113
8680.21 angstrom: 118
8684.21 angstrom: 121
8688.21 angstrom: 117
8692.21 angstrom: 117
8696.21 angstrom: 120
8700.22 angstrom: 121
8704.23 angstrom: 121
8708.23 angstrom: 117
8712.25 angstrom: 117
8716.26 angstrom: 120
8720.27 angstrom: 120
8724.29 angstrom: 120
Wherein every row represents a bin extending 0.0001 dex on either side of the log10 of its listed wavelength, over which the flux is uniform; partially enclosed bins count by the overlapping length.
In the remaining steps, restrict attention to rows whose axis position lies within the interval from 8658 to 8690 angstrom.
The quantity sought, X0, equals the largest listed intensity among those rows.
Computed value 121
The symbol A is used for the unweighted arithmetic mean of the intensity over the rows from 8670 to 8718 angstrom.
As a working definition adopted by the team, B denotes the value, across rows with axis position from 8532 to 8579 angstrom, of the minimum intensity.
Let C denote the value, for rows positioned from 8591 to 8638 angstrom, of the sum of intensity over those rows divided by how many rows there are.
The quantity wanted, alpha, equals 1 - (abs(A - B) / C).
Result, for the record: 0.89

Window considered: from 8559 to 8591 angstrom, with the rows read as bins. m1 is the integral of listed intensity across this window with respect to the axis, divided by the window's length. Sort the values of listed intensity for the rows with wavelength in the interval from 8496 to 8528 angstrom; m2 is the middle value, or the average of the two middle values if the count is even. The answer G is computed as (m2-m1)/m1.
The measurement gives 0.01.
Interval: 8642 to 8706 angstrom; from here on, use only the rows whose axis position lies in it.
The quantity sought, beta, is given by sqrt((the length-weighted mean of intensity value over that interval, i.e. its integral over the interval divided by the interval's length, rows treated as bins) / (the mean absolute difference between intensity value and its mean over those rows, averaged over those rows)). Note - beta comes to 6.01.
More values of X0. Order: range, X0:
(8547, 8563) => 122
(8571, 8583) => 123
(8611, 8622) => 127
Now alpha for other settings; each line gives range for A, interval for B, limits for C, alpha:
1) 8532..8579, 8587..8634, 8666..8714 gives 0.99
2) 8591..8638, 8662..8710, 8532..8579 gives 0.89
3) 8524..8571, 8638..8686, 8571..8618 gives 0.93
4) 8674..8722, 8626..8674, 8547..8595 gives 0.92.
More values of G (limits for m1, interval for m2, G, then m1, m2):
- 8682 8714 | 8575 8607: 0.03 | 119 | 122.5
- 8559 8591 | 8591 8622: 0.02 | 121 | 123.0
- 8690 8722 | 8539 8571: 0.00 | 119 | 119.0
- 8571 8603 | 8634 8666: -0.02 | 121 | 119.0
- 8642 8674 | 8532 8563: 0.02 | 116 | 118.0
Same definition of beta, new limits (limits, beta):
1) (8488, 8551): 5.74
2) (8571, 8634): 7.31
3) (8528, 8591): 5.95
